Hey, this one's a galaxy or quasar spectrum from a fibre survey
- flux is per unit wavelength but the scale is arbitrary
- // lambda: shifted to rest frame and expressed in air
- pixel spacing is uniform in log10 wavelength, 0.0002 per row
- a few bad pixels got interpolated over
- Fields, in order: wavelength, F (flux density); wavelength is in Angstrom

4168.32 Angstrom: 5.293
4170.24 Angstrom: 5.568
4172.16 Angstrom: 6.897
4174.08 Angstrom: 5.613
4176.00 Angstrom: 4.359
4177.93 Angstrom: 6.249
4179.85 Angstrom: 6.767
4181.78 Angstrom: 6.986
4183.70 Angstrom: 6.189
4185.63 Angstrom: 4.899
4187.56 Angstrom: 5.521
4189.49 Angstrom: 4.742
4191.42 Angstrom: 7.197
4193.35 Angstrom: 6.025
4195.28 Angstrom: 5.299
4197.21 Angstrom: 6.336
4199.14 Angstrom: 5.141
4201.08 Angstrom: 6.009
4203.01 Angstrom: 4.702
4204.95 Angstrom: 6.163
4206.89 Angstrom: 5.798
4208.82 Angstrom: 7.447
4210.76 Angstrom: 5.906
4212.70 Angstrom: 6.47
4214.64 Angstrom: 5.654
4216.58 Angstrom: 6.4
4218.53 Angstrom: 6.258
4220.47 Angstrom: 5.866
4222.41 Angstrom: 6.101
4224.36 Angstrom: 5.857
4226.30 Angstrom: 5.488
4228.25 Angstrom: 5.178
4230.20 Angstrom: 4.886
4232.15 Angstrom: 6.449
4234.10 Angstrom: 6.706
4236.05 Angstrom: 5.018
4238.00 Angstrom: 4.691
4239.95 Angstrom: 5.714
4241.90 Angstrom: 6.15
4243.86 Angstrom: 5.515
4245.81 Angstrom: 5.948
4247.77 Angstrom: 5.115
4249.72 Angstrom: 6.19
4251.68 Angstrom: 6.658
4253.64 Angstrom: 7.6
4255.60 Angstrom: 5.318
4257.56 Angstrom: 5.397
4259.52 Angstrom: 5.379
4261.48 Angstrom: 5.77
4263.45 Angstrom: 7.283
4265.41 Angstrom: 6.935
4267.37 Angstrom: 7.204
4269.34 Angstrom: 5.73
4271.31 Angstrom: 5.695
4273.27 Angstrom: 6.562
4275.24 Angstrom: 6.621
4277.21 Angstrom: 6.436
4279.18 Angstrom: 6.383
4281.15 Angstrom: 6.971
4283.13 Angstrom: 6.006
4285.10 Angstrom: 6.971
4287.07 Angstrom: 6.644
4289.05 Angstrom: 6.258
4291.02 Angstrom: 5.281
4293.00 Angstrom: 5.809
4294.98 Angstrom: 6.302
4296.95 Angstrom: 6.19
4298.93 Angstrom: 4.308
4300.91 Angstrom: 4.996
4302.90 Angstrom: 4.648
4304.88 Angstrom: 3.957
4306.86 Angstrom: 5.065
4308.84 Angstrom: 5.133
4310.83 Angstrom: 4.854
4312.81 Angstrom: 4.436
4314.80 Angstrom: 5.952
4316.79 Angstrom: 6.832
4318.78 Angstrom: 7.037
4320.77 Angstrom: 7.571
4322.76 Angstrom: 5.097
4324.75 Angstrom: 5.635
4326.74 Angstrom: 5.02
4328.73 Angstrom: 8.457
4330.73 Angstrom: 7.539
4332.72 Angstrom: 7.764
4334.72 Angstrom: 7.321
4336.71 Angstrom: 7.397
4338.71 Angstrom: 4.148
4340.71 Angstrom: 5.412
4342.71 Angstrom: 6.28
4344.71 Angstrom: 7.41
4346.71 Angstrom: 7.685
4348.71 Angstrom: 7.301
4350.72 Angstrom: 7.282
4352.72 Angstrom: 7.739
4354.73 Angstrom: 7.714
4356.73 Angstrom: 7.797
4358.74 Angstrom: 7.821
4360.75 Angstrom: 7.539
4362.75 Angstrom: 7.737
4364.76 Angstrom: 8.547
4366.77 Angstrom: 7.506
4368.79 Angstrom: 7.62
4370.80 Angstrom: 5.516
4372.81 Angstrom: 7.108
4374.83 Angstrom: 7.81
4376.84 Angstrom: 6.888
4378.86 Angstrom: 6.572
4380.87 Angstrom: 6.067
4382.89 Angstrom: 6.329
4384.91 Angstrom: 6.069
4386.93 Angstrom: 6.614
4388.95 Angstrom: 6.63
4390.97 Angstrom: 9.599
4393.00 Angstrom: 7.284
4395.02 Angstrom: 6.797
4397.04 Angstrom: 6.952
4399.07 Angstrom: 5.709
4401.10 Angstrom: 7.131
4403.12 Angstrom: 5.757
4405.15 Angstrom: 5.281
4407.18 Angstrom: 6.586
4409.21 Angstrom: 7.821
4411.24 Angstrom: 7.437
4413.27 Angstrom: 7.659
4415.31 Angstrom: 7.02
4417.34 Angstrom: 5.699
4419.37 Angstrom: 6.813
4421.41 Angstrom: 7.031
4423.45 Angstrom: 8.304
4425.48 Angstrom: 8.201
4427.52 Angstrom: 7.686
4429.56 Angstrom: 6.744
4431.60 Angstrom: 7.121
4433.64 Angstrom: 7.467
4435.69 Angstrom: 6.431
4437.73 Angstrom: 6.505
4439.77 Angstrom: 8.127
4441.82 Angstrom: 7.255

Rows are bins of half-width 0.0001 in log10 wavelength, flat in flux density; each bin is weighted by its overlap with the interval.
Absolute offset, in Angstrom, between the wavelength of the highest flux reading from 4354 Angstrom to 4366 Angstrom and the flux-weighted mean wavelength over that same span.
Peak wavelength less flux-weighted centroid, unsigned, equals 4.9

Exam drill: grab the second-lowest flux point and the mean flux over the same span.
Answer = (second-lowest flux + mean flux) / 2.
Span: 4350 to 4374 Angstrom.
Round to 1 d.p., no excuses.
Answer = 7.3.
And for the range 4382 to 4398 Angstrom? 6.7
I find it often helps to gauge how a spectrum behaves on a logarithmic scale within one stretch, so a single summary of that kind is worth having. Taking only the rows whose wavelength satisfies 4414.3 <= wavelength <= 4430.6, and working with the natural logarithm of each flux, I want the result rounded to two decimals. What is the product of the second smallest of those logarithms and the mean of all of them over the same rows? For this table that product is 3.75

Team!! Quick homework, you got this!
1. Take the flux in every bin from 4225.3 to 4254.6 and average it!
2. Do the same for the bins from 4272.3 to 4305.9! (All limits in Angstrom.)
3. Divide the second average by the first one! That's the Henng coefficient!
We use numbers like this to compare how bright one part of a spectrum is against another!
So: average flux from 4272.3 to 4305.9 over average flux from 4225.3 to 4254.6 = 1.01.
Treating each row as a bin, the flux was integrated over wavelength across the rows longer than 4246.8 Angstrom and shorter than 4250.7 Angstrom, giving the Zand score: 22.1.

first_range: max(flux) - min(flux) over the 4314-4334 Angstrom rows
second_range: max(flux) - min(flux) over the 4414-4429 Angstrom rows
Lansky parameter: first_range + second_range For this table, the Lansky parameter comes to 6.0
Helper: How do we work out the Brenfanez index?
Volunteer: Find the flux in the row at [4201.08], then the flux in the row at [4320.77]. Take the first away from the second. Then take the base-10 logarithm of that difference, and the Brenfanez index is 0.19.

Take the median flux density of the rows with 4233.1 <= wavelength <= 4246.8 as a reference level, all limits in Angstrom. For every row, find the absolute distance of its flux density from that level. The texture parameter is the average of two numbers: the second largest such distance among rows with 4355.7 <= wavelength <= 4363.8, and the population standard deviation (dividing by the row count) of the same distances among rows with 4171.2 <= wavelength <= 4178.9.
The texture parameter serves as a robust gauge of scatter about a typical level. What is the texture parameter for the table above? 1.29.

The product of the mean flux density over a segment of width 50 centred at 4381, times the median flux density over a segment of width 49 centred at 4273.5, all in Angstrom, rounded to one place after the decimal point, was 44.0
